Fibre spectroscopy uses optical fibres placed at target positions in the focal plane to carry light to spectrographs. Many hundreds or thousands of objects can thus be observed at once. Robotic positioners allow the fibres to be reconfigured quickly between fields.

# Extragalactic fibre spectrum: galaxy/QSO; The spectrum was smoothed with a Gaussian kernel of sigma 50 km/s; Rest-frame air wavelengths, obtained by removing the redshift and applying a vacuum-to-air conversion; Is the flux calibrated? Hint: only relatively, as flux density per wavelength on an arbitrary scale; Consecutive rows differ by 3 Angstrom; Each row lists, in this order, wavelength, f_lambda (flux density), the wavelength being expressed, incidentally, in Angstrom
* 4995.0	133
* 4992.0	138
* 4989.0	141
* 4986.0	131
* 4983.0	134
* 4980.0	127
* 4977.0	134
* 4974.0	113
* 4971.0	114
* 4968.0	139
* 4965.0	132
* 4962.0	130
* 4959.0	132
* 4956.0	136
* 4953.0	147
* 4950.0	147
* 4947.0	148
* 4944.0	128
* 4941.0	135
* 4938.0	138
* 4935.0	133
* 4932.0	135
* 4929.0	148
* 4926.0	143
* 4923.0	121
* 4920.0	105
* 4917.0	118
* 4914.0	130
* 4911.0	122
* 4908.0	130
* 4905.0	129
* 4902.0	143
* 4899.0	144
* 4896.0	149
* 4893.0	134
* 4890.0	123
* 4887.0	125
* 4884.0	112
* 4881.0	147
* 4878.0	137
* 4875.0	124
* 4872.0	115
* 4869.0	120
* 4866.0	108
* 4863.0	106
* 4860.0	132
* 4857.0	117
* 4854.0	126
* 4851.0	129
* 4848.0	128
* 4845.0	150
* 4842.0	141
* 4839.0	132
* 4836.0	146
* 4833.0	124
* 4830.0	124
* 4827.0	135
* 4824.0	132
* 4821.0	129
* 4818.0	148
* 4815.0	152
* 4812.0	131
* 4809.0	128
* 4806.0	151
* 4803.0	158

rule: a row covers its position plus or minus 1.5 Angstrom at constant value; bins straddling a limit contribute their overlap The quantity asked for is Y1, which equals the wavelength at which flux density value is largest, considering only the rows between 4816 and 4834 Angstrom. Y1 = 4818.0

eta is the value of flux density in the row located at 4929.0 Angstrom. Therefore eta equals 148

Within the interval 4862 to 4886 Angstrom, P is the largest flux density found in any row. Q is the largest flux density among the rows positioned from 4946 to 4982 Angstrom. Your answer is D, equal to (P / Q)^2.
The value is 0.99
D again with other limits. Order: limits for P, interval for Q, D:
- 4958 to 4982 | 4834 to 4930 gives 0.86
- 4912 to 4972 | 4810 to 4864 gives 0.95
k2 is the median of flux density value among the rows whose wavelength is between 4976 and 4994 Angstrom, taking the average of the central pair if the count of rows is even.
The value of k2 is 134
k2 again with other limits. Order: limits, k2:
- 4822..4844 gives 132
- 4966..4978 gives 124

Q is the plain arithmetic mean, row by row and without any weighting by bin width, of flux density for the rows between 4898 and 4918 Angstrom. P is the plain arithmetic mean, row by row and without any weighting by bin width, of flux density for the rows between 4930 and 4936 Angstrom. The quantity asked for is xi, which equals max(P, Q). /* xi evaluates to 134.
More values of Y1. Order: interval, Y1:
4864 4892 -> 4881.0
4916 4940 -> 4929.0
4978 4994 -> 4989.0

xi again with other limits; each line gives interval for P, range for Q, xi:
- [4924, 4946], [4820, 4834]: 137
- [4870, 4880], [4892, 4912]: 136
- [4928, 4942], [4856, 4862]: 138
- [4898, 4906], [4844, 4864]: 139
